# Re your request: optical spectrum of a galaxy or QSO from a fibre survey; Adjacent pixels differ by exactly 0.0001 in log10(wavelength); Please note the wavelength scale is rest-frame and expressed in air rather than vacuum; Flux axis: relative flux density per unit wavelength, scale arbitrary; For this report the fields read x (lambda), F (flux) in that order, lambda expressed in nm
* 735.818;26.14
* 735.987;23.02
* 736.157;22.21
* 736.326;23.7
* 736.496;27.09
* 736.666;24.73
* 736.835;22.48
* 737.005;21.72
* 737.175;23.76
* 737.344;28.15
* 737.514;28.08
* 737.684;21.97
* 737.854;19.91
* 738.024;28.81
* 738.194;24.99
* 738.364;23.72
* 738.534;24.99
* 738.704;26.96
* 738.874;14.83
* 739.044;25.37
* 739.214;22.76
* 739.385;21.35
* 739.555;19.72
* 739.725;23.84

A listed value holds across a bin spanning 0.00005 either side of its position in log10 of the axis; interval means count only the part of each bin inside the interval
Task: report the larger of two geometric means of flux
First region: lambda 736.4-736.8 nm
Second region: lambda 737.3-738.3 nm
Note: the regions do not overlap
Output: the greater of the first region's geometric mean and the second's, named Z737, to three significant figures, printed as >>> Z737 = 25.9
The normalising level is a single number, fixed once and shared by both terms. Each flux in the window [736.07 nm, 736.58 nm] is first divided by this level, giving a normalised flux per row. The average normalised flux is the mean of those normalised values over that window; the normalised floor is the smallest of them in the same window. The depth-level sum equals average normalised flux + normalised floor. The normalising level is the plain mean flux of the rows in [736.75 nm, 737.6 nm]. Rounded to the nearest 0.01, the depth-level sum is 1.87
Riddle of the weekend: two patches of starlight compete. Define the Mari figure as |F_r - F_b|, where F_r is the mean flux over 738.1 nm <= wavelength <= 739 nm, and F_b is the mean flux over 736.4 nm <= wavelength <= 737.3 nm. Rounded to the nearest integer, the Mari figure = 1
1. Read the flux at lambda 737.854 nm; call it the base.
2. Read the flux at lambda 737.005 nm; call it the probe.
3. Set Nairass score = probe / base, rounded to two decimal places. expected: 1.09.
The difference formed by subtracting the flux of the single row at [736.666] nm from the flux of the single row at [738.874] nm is -10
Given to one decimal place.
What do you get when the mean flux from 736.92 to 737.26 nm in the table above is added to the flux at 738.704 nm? 49.7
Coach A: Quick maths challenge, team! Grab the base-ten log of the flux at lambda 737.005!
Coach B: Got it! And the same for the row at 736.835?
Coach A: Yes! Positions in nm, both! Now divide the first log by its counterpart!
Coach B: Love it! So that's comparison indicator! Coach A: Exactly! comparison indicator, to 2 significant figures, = 0.99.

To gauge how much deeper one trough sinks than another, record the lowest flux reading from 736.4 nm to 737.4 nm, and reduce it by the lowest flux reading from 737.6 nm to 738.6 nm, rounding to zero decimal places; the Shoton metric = 2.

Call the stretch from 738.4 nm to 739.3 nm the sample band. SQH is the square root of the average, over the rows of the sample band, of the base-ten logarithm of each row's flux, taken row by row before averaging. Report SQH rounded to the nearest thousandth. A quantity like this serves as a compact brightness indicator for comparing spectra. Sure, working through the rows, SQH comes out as 1.163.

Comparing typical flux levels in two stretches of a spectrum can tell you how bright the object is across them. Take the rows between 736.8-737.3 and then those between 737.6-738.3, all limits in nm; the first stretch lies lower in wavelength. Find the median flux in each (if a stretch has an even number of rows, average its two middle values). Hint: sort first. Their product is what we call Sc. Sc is 528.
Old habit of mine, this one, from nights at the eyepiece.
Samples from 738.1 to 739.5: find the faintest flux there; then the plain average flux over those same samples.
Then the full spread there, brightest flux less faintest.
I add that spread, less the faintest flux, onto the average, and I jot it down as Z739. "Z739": 20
